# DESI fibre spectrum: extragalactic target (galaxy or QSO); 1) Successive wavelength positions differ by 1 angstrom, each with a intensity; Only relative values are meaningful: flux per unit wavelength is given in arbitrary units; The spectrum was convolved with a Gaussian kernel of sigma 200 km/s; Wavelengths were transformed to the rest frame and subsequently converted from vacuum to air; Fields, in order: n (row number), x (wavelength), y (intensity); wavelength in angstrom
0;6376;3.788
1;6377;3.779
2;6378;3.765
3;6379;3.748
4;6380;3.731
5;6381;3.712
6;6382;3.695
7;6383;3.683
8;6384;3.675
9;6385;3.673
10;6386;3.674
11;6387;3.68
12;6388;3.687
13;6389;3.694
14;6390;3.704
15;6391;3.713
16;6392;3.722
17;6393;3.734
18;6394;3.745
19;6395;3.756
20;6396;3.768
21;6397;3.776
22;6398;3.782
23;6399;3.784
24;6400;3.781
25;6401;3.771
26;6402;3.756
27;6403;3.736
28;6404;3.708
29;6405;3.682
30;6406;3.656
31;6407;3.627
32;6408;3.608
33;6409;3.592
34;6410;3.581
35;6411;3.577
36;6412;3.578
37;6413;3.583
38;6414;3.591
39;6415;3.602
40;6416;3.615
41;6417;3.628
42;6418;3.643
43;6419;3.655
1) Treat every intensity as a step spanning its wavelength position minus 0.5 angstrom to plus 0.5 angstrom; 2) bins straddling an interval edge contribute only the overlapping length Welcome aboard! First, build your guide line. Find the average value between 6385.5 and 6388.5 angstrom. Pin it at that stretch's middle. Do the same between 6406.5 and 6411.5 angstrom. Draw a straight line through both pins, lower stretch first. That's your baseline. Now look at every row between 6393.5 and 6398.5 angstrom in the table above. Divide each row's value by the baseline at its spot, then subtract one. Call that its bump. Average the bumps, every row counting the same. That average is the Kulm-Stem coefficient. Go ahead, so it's 0.033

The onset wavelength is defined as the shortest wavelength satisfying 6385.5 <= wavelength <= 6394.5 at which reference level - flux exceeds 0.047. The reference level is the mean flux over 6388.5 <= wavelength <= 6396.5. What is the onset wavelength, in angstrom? 6386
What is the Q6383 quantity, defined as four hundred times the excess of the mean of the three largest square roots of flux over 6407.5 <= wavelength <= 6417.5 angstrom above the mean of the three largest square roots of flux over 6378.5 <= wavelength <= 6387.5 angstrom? -12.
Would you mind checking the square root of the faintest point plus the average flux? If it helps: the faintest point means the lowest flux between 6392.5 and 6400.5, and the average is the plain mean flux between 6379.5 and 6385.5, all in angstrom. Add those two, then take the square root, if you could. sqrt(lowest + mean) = 2.73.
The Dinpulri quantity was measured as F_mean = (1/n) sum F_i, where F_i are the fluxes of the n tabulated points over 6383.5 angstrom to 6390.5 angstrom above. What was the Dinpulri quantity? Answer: 3.68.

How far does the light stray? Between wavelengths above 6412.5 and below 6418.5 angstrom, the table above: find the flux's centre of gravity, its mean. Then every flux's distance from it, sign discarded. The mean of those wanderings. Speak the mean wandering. 0.018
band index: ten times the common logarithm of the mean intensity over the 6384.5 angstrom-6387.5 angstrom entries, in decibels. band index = 5.65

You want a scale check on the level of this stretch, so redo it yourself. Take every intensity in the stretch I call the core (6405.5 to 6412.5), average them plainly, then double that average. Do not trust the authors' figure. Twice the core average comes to 7.21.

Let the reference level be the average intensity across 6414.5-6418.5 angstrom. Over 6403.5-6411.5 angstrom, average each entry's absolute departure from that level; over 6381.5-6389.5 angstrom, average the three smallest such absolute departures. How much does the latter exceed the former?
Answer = 0.01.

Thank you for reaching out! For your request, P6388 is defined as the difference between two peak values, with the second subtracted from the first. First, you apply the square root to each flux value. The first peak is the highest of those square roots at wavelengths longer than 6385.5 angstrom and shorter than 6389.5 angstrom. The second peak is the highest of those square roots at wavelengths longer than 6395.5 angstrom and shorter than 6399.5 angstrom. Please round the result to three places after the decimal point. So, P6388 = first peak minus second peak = -0.023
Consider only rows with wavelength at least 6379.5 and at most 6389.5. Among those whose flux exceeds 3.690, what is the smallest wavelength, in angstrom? 6380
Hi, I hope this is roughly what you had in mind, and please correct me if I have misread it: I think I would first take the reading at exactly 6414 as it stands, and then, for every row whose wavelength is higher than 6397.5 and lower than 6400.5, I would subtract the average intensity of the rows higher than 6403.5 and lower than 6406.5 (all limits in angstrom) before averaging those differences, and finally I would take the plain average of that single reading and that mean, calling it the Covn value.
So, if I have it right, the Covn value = 1.85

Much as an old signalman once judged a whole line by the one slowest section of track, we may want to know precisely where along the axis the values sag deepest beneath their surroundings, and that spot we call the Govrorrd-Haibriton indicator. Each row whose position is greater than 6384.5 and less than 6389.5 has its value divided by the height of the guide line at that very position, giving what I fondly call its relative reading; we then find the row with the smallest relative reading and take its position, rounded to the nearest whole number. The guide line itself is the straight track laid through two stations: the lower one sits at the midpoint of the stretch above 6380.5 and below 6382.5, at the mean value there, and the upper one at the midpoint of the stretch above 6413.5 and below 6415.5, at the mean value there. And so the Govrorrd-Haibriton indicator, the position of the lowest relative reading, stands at 6385 angstrom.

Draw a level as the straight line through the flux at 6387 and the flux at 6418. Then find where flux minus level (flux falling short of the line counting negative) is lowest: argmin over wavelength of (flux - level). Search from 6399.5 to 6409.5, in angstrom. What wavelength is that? 6409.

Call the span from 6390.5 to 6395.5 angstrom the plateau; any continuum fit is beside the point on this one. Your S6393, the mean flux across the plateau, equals 3.73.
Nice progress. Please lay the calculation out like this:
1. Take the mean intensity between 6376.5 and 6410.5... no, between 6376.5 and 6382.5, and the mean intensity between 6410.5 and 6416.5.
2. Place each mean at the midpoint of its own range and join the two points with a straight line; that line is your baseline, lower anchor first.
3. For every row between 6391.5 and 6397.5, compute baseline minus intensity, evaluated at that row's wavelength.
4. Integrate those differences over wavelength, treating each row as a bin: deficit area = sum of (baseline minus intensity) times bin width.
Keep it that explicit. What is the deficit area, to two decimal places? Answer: -0.46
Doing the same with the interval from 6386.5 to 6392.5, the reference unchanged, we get -0.03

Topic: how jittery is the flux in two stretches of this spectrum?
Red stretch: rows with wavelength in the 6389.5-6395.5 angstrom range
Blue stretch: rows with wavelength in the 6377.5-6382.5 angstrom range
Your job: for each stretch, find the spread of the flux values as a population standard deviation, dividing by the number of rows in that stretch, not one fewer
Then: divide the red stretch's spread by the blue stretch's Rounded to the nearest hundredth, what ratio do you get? 0.72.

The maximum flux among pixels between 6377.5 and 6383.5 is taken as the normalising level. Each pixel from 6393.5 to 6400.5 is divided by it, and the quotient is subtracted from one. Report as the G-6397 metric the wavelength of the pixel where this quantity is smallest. 6399 angstrom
